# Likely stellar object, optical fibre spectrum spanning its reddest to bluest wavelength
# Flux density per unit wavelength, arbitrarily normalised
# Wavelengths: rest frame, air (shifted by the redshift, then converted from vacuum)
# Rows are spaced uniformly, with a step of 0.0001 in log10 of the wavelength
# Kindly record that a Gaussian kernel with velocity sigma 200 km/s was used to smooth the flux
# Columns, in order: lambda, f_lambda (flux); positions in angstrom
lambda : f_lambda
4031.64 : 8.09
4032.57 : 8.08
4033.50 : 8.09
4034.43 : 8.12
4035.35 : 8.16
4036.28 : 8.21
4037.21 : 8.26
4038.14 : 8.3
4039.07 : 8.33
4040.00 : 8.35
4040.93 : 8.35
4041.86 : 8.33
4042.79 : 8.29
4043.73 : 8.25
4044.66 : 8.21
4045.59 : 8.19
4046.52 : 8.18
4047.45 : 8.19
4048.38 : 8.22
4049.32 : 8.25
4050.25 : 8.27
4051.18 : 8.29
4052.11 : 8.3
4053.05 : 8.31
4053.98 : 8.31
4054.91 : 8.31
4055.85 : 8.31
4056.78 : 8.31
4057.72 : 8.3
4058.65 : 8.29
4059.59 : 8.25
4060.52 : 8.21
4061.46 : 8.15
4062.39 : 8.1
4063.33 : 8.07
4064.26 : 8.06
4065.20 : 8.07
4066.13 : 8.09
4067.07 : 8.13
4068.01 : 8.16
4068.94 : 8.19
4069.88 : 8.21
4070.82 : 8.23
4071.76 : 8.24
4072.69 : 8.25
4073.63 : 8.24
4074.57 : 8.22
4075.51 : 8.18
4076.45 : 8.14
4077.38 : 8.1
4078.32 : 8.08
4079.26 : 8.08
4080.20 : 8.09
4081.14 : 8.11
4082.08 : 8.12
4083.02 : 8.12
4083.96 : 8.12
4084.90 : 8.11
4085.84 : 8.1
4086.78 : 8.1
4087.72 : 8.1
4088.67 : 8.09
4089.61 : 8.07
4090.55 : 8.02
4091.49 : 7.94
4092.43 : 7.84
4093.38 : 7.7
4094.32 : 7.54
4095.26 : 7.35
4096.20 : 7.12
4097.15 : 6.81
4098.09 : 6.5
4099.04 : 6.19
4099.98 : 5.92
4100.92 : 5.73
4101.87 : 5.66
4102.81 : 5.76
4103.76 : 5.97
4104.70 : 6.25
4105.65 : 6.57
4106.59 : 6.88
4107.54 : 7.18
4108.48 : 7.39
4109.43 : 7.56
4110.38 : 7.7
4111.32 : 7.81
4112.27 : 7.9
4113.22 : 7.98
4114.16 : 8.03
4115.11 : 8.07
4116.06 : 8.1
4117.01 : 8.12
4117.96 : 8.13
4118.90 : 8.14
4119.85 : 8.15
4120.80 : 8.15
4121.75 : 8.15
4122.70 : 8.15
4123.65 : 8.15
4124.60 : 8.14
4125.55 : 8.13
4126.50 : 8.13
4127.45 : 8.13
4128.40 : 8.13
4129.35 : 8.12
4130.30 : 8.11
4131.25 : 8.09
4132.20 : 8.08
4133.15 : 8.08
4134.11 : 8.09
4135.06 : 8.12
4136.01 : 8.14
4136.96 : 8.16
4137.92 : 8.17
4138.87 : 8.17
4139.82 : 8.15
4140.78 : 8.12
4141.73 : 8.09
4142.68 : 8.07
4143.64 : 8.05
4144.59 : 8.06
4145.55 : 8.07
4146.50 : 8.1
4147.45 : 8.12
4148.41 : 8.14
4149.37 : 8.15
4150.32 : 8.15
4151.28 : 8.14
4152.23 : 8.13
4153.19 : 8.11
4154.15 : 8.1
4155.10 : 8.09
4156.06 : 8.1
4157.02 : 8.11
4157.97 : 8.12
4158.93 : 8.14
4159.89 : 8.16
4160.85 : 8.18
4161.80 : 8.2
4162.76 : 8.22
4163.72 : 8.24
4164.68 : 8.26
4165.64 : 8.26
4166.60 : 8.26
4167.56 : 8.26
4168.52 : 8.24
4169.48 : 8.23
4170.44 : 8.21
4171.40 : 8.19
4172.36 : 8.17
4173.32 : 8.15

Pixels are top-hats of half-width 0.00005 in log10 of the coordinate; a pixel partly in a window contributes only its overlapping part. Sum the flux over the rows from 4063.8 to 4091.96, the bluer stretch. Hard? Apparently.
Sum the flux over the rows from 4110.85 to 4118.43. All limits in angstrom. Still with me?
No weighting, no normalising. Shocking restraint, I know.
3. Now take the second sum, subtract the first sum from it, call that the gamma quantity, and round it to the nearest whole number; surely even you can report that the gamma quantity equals -180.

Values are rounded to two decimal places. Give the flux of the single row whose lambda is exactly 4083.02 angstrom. 8.12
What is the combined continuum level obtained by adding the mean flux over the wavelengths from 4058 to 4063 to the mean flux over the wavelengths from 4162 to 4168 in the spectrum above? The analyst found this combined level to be 16.4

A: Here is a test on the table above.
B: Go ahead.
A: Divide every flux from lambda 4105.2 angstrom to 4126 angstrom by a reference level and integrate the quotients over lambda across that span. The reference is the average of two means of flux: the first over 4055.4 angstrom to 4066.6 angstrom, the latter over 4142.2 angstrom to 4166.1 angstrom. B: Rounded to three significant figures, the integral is 20.0 angstrom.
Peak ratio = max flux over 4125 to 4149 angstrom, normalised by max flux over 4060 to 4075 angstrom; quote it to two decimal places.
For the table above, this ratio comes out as 0.99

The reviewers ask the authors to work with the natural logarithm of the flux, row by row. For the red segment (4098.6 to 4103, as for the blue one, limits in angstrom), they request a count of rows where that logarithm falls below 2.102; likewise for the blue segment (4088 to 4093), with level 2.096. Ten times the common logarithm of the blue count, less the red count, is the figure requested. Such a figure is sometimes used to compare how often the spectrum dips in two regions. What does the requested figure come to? 1.99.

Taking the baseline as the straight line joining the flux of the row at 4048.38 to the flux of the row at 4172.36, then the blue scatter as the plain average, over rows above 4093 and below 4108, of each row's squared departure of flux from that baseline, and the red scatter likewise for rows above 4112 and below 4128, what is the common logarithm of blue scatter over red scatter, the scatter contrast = 2.4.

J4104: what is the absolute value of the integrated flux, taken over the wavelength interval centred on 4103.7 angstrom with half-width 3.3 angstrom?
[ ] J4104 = 40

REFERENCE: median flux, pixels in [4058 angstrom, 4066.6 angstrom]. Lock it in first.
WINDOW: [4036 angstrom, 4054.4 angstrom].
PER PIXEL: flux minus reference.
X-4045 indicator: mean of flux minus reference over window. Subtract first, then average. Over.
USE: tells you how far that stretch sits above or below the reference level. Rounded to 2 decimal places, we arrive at 0.17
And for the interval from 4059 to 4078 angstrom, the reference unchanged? 0.06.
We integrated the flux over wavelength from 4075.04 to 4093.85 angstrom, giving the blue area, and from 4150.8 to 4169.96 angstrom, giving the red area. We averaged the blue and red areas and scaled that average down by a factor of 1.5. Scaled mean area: 102.8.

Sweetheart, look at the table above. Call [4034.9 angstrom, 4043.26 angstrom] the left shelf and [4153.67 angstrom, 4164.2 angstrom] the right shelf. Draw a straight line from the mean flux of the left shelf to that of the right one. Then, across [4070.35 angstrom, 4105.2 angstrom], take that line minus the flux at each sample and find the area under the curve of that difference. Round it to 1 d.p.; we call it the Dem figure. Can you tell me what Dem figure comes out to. 23.9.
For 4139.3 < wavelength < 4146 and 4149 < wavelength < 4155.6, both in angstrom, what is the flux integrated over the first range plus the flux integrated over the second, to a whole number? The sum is 108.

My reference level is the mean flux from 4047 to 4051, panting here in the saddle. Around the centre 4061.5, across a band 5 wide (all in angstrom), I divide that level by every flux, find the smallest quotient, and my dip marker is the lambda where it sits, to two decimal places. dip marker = 4059.59 angstrom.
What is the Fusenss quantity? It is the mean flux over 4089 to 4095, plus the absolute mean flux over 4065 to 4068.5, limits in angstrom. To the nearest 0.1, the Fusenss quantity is 16.0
